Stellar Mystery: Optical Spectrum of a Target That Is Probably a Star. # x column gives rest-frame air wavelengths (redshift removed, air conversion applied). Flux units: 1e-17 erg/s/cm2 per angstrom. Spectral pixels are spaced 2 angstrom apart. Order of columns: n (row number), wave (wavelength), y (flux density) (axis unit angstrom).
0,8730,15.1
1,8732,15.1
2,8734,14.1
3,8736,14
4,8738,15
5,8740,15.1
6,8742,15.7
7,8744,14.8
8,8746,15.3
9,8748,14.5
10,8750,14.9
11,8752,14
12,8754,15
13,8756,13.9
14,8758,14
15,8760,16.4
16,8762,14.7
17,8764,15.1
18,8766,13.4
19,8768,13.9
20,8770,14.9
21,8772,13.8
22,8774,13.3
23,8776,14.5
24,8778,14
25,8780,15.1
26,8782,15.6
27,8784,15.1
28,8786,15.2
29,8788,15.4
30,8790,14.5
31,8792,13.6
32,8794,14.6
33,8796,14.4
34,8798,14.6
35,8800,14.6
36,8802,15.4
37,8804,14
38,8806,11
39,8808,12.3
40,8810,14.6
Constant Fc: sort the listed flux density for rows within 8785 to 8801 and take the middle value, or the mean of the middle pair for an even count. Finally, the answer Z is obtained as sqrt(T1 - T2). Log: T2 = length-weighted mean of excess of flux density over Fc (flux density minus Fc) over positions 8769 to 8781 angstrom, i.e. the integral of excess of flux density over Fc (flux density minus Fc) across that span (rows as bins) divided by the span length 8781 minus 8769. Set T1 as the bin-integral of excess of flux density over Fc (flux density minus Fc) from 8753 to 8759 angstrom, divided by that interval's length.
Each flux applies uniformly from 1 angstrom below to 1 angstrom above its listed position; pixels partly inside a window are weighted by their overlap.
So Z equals 0.2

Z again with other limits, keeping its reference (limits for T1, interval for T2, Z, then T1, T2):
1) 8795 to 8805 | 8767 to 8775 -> 0.8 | 0.00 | -0.6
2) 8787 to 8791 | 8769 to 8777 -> 0.9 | 0.35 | -0.5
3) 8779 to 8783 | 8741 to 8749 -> 0.5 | 0.75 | 0.5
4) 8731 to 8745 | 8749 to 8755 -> 0.4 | 0.23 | 0.0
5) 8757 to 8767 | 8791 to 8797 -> 0.7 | 0.12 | -0.4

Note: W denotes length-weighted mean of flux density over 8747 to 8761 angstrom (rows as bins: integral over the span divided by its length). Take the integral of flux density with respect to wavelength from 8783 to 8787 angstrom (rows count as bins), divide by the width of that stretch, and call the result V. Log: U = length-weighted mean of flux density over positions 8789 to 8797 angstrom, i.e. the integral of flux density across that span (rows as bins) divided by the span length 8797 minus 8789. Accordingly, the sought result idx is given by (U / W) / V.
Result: 0.0642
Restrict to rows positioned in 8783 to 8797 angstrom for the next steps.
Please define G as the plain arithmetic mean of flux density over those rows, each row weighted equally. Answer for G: 14.7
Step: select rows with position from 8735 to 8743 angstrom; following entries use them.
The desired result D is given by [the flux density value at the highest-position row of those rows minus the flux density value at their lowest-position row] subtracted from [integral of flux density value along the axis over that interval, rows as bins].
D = 118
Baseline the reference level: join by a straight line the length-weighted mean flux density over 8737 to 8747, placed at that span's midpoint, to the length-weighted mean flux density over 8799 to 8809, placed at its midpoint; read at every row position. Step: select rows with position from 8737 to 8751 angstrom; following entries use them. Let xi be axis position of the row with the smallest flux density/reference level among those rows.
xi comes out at 8748 angstrom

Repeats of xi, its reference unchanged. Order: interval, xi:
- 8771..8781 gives 8774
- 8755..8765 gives 8756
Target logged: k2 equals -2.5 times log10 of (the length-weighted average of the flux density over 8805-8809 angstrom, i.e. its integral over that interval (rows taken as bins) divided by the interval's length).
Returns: -2.67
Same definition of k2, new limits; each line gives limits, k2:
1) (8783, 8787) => -2.95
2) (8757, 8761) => -2.95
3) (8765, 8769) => -2.84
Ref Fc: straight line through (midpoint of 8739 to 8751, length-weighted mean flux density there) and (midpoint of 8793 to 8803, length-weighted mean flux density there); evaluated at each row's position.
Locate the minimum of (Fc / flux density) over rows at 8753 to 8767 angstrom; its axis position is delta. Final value 8760 angstrom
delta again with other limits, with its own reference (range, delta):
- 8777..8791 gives 8782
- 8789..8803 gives 8802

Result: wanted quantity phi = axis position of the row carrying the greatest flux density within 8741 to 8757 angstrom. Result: 8742 angstrom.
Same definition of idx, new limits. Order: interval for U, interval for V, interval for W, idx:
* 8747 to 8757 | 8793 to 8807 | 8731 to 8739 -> 0.0706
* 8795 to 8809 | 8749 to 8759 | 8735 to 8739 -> 0.0661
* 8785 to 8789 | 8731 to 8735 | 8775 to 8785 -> 0.0705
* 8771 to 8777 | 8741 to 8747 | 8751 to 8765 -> 0.0617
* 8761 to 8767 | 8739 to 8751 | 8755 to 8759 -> 0.0686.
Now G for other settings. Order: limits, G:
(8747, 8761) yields 14.7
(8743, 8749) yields 14.9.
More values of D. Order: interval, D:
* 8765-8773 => 112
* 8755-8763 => 117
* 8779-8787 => 122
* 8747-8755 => 116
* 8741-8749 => 122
